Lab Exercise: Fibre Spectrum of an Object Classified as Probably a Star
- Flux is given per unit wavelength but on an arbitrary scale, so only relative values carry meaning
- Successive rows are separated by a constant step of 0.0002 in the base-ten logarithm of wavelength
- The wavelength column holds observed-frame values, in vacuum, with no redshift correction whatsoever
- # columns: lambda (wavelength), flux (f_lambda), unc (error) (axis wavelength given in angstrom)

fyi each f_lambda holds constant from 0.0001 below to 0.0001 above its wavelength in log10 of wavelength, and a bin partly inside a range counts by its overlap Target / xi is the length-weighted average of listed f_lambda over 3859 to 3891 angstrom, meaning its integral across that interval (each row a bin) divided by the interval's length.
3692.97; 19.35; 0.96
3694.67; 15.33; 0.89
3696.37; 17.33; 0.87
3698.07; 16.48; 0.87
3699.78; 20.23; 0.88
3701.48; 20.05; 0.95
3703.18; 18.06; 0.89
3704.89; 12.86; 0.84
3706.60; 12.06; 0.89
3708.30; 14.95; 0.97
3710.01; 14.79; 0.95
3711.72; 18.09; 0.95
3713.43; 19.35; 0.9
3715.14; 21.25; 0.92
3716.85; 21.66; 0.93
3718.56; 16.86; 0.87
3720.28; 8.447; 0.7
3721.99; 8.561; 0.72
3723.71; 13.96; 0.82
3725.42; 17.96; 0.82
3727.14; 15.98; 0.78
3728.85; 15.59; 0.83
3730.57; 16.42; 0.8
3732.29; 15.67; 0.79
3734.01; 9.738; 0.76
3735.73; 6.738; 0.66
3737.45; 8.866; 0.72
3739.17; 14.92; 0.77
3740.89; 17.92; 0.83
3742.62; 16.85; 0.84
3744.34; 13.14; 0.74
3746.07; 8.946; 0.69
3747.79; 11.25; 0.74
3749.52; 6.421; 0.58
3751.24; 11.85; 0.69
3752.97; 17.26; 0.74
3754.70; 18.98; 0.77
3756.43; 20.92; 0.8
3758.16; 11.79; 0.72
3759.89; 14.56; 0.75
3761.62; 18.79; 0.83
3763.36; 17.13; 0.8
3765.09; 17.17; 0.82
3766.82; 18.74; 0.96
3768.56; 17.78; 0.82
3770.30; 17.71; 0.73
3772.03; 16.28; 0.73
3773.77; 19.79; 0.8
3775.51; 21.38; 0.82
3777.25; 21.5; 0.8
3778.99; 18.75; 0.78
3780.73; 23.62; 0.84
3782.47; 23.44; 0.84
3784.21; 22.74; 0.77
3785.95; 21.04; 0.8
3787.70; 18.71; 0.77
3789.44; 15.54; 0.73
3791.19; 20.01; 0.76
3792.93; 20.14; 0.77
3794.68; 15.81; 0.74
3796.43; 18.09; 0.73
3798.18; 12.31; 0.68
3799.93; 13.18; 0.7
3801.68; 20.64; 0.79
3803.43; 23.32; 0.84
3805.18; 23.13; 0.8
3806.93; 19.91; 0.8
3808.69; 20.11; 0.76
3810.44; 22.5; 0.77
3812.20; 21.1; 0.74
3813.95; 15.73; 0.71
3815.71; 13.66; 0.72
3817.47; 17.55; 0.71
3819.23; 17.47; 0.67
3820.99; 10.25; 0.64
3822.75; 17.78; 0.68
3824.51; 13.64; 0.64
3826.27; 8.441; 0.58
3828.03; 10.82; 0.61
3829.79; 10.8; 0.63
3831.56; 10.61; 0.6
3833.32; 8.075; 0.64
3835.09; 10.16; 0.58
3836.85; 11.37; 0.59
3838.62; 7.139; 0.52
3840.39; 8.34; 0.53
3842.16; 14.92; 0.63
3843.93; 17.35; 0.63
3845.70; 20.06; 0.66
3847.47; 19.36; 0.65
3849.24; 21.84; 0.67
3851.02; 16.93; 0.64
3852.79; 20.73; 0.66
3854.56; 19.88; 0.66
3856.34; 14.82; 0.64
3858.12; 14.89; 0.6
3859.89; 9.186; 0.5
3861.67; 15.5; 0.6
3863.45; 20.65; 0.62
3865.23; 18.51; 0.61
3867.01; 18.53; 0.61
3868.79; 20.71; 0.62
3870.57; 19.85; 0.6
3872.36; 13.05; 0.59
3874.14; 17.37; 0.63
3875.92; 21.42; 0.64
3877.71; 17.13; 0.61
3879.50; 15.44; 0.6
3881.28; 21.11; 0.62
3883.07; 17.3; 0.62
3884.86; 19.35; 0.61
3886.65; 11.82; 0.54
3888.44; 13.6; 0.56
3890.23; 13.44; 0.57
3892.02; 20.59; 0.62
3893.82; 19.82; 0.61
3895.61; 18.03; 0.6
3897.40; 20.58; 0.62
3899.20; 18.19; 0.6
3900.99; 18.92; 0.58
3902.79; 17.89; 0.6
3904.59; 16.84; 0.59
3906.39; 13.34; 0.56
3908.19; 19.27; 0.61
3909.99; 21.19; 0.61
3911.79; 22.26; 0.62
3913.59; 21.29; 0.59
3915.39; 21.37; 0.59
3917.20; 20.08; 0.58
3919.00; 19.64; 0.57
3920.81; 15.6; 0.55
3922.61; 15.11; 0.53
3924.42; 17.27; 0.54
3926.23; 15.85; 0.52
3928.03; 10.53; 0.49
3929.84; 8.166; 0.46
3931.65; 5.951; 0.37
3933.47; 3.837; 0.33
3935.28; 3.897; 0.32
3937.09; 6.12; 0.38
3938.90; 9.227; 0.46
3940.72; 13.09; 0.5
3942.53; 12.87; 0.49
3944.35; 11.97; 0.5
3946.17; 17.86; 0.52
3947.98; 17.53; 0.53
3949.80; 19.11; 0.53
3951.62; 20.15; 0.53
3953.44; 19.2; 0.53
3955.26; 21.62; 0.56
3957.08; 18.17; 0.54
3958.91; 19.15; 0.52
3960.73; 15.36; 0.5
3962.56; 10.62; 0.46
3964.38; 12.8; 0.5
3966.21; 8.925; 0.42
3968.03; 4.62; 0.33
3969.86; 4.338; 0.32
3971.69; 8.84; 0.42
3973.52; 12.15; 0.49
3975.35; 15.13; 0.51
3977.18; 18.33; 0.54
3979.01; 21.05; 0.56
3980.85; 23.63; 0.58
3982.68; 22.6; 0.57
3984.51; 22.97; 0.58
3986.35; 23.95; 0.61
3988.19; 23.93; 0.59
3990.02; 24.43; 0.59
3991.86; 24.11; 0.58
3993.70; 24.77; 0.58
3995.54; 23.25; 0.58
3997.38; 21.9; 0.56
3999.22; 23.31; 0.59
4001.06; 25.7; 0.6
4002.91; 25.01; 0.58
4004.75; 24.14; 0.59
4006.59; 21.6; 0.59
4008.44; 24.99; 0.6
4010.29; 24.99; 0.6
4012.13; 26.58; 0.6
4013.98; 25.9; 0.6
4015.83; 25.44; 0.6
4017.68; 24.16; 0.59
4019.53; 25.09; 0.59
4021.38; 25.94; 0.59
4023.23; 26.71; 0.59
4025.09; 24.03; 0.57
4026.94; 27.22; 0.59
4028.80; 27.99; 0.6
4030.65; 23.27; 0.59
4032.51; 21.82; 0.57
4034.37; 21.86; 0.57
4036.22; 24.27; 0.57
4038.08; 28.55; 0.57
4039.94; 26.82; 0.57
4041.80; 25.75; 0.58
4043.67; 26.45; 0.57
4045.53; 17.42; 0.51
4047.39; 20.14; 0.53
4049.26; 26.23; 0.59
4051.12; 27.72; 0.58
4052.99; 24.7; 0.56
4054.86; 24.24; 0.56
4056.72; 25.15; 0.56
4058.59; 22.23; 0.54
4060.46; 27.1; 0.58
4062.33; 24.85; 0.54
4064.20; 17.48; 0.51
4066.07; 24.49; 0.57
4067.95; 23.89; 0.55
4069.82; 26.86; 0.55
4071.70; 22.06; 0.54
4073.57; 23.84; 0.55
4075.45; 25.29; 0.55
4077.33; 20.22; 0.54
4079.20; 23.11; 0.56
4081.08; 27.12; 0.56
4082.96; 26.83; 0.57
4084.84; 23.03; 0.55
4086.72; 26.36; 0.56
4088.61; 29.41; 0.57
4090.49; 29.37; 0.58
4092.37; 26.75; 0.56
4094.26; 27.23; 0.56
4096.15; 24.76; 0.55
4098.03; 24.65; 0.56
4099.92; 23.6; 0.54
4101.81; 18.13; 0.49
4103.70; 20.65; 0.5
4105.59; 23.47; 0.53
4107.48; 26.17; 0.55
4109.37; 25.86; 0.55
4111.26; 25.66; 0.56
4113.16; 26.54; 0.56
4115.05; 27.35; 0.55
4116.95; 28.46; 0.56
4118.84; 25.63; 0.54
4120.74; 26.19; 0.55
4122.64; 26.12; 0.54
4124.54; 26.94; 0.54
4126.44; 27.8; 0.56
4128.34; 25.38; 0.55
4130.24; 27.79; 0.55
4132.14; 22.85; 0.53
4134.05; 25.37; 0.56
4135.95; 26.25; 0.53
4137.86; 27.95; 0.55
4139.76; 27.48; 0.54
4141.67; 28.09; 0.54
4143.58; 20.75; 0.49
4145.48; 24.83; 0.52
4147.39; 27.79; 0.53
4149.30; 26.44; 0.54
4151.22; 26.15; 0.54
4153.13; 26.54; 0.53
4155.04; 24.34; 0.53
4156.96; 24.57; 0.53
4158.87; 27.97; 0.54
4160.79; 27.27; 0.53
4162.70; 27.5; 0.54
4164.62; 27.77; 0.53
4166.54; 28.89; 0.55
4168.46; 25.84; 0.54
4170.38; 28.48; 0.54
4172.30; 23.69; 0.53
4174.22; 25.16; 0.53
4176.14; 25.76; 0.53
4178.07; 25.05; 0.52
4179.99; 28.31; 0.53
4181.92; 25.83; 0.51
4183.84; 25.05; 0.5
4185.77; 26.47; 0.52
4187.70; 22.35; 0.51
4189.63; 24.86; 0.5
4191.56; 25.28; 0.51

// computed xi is 17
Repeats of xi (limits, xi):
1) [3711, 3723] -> 16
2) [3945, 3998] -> 18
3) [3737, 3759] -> 14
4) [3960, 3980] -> 12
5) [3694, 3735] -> 16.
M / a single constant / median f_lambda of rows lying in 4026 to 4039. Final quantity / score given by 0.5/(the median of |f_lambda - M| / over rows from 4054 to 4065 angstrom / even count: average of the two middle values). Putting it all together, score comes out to 0.342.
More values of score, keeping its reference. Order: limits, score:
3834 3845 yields 0.037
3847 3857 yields 0.108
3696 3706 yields 0.076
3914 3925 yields 0.086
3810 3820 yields 0.074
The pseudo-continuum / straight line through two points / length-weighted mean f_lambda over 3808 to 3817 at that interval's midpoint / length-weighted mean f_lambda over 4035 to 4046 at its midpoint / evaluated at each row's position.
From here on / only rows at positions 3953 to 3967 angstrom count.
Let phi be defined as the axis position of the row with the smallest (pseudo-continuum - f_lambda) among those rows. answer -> 3955.26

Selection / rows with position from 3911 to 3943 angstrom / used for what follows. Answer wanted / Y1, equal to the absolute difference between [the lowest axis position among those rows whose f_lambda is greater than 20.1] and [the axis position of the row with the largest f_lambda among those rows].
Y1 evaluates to 0.0 angstrom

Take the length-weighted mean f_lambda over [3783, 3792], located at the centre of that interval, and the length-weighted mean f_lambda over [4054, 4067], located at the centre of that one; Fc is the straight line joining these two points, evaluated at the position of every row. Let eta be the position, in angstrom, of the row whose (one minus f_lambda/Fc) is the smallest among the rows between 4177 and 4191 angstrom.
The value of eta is 4179.99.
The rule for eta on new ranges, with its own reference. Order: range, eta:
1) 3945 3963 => 3955.26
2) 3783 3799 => 3784.21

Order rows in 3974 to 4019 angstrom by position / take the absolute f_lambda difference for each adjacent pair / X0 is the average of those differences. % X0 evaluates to 1.33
